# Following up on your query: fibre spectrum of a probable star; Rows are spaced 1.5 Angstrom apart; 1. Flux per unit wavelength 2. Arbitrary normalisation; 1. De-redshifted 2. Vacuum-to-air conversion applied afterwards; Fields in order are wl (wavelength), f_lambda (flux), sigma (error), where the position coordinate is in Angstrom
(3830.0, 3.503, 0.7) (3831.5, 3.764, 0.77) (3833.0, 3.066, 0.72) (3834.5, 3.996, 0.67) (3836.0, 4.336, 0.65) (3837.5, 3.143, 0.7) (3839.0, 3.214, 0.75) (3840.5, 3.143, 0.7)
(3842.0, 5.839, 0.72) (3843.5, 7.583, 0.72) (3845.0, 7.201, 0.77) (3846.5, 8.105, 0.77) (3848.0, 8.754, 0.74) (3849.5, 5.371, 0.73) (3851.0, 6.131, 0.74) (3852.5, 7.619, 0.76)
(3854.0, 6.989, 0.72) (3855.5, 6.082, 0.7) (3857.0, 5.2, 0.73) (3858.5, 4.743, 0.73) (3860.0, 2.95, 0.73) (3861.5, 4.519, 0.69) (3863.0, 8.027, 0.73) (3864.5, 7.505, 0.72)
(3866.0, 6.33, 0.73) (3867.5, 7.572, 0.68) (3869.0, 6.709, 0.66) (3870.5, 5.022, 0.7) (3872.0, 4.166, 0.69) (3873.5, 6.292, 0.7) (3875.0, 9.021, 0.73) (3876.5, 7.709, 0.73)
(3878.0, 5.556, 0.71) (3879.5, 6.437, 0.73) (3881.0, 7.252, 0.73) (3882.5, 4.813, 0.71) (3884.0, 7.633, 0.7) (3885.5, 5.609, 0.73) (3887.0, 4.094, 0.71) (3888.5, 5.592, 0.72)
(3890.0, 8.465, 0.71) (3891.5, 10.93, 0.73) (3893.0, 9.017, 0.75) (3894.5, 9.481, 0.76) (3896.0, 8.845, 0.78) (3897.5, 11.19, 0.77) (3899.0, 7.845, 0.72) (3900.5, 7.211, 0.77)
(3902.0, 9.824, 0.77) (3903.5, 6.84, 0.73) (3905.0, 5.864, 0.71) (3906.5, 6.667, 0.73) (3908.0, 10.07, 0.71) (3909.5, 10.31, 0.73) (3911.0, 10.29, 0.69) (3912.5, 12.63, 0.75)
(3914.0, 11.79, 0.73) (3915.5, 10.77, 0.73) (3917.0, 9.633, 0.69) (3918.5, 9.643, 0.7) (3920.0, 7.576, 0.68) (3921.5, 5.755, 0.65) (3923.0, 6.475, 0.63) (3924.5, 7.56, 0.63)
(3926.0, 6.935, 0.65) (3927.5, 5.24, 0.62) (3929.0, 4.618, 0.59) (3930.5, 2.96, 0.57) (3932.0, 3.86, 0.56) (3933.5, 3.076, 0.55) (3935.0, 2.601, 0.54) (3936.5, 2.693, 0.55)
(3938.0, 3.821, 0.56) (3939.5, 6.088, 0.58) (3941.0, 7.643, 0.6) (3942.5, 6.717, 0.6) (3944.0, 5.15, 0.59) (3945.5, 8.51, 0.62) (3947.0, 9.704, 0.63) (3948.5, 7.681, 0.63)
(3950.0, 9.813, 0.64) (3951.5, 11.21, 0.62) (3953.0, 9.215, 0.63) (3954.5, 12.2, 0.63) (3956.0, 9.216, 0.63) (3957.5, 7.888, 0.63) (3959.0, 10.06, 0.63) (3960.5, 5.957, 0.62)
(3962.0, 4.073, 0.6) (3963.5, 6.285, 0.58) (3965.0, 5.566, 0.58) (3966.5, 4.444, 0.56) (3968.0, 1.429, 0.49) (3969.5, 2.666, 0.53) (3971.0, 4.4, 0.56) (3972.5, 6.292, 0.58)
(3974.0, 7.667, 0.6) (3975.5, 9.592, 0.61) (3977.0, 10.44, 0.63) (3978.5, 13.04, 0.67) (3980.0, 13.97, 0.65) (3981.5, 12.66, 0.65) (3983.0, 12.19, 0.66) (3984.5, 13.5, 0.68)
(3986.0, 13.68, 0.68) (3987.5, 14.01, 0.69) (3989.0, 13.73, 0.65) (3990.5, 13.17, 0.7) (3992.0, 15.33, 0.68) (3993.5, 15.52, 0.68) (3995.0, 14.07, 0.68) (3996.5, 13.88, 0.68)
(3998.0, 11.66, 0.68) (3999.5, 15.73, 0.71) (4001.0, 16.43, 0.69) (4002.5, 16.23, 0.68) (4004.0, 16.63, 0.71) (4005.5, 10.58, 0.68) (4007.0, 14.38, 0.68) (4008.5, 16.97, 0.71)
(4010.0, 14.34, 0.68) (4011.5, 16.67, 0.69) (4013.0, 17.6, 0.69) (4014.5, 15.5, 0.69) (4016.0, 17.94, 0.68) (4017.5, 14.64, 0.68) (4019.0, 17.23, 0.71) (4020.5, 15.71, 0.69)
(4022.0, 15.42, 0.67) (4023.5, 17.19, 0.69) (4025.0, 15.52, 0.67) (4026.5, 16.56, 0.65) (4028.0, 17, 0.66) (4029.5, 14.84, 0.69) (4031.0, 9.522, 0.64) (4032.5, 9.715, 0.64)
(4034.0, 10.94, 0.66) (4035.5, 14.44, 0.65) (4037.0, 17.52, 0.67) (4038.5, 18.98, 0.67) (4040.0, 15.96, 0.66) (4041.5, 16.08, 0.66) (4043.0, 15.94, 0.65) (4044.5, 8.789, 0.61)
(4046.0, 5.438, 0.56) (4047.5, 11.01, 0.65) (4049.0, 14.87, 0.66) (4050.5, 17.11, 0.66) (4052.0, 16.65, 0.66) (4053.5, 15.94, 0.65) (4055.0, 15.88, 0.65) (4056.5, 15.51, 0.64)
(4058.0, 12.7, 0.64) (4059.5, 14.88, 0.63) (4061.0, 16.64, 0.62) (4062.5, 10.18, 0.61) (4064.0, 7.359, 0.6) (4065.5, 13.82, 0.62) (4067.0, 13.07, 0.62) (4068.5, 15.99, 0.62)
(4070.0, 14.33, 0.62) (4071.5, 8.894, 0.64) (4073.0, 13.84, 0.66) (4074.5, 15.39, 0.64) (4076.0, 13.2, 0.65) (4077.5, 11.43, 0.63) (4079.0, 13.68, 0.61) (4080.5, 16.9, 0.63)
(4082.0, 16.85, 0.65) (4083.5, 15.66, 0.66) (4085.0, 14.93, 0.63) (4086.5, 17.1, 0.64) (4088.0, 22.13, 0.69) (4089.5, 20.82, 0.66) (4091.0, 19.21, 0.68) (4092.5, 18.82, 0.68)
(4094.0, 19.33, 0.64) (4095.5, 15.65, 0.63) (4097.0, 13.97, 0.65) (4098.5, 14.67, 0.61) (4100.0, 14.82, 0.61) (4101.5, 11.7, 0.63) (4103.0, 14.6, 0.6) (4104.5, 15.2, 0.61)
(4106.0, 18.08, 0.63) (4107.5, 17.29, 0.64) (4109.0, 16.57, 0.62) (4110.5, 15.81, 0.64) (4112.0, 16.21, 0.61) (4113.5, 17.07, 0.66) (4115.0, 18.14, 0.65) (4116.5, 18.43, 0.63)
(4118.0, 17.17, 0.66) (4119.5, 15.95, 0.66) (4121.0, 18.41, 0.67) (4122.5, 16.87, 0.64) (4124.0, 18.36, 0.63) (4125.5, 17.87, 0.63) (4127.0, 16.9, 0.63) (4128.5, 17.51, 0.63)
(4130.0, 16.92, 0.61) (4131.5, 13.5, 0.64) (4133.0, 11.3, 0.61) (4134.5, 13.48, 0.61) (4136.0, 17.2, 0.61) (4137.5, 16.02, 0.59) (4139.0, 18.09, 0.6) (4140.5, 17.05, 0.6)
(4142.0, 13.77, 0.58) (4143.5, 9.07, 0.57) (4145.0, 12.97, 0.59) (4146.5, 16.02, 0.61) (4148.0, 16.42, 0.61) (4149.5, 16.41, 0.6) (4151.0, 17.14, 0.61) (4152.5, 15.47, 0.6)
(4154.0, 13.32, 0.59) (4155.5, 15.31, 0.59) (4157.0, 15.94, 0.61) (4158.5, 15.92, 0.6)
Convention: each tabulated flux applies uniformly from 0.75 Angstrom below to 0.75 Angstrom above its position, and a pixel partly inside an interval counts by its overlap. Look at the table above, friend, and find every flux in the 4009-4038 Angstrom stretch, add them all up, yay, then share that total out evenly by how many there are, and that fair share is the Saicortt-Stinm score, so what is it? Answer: 15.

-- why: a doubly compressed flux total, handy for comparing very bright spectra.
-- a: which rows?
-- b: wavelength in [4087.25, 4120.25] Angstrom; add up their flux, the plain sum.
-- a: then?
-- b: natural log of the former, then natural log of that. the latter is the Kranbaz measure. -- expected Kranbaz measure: 1.78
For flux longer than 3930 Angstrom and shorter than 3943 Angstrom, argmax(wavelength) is 3941.0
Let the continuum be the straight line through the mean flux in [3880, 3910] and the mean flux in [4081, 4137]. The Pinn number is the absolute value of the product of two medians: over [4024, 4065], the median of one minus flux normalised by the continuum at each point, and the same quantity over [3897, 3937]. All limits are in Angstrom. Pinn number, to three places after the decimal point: 0.017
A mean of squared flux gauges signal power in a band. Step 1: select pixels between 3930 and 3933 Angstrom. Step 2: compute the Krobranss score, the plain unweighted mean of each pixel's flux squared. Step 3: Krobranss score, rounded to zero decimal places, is 12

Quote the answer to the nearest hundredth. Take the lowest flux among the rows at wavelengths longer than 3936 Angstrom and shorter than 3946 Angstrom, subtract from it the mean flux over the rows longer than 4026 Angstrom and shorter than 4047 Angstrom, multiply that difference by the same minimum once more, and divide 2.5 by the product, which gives -0.08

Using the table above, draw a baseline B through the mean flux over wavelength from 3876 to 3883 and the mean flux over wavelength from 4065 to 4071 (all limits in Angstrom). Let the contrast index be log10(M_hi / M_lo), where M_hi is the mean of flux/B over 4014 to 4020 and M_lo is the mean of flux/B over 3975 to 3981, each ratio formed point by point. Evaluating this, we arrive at 0.08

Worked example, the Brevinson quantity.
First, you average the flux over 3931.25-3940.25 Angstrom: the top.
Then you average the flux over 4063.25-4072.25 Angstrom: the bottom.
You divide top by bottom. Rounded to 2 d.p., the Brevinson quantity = 0.30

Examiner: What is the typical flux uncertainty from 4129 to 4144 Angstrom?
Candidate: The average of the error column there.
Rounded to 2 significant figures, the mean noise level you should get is 0.60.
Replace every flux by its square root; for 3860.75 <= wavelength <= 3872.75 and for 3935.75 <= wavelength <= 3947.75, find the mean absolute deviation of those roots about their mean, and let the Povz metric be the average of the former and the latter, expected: 0.32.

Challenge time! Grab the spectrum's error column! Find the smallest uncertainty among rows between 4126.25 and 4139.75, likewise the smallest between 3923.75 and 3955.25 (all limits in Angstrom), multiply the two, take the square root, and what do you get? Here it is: 0.56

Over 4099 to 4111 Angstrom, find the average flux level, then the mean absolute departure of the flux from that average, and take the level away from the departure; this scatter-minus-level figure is -14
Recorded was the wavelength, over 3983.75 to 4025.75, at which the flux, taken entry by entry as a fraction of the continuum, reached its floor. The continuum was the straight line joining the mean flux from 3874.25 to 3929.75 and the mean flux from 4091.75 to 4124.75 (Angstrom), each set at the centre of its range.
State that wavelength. 4005.5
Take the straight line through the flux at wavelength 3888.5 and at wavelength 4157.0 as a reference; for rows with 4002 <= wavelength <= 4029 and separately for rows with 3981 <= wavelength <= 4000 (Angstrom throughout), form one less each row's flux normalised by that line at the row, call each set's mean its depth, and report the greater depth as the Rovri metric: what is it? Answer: -0.45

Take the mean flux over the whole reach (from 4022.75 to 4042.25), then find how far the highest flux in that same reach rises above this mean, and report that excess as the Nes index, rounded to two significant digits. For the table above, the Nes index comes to 4.0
